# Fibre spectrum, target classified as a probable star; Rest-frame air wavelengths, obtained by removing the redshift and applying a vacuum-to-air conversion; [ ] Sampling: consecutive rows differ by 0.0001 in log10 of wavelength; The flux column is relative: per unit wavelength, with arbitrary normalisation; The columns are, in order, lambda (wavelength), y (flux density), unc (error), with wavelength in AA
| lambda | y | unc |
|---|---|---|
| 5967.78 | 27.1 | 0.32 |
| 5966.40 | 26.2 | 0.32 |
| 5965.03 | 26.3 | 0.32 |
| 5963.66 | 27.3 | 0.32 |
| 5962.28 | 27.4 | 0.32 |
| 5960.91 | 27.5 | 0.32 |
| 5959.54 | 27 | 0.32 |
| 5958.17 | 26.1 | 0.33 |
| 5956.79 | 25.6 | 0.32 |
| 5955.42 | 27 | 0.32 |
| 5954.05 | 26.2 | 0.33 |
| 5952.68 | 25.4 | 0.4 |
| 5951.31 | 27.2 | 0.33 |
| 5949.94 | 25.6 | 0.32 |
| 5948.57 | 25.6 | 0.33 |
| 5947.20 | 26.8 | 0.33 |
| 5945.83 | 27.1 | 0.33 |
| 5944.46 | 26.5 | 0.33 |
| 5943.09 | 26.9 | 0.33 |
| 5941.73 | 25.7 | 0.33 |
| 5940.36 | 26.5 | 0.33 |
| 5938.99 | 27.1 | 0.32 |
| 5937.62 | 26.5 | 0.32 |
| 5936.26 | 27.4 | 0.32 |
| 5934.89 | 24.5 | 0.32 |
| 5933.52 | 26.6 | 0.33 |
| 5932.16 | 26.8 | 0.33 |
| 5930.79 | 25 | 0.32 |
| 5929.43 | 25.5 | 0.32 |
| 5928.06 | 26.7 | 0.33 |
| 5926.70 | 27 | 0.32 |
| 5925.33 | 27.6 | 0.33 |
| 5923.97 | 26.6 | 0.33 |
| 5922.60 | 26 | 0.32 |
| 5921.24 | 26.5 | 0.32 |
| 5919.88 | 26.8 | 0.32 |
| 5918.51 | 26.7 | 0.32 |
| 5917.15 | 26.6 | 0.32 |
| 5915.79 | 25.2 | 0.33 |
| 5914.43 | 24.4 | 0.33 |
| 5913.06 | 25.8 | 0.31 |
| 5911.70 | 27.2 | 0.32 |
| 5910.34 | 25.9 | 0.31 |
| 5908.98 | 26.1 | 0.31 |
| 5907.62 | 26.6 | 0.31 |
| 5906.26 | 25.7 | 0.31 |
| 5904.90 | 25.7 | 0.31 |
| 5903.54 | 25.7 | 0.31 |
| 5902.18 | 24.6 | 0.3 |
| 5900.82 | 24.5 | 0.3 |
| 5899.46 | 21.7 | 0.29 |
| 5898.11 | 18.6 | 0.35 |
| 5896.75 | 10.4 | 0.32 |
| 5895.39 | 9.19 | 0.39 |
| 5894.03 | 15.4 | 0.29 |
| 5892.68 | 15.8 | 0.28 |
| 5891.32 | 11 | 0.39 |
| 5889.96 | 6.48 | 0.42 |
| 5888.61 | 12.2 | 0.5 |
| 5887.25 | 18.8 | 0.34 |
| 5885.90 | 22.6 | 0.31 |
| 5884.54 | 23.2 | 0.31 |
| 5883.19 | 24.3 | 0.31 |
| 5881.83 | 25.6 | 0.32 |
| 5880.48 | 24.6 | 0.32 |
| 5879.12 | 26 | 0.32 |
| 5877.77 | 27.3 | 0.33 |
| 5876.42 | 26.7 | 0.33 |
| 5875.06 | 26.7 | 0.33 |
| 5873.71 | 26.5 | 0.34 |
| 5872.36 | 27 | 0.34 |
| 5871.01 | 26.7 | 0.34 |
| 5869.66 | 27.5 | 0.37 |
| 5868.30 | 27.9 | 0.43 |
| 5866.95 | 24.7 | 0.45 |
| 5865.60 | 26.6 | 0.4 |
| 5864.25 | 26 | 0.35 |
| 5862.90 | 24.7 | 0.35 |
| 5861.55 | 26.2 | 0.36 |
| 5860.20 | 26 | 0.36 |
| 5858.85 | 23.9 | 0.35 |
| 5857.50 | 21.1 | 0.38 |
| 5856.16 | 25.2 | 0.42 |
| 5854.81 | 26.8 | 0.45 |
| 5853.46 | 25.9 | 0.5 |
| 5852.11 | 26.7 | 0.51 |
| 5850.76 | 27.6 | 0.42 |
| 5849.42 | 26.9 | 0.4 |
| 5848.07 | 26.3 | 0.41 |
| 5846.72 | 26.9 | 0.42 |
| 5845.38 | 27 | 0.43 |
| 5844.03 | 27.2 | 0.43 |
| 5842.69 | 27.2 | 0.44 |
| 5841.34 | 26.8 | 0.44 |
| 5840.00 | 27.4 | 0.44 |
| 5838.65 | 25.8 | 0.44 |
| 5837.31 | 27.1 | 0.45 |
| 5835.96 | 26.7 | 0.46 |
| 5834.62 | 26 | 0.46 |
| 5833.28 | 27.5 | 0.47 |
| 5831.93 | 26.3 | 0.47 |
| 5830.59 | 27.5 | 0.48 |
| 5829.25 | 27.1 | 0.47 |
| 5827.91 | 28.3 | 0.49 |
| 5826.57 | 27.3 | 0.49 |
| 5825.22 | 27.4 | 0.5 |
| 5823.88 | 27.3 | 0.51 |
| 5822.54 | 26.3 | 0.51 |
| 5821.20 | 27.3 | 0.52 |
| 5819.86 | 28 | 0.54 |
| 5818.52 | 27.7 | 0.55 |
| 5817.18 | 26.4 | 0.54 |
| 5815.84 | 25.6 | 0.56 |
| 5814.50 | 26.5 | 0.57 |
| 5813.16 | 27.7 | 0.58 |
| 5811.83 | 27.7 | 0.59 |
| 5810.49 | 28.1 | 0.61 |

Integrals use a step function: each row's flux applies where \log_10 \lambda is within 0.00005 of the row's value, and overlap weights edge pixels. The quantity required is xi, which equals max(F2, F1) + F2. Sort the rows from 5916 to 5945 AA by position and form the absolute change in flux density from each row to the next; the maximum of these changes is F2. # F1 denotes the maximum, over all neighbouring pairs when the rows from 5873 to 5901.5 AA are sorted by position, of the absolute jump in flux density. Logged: 11.1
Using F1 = 8.2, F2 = 2.9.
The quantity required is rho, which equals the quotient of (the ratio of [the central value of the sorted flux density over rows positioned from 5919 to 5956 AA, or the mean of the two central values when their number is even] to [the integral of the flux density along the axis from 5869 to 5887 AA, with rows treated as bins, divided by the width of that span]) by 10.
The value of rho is 0.104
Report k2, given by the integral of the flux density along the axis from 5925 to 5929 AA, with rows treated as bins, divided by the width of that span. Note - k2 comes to 26.9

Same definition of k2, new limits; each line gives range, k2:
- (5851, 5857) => 26.1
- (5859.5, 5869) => 26.0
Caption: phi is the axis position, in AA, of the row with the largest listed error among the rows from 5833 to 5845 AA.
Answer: 5833.28 AA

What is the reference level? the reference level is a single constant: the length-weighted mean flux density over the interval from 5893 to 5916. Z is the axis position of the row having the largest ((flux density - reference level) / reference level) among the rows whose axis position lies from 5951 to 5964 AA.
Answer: 5960.91 AA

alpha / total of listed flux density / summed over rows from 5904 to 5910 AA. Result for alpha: 104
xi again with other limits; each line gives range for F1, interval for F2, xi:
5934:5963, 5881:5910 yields 16.4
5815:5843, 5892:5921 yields 16.4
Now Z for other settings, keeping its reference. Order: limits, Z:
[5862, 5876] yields 5868.30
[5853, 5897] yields 5868.30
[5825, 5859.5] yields 5827.91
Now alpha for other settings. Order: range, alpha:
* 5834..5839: 106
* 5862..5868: 102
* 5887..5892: 48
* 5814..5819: 106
